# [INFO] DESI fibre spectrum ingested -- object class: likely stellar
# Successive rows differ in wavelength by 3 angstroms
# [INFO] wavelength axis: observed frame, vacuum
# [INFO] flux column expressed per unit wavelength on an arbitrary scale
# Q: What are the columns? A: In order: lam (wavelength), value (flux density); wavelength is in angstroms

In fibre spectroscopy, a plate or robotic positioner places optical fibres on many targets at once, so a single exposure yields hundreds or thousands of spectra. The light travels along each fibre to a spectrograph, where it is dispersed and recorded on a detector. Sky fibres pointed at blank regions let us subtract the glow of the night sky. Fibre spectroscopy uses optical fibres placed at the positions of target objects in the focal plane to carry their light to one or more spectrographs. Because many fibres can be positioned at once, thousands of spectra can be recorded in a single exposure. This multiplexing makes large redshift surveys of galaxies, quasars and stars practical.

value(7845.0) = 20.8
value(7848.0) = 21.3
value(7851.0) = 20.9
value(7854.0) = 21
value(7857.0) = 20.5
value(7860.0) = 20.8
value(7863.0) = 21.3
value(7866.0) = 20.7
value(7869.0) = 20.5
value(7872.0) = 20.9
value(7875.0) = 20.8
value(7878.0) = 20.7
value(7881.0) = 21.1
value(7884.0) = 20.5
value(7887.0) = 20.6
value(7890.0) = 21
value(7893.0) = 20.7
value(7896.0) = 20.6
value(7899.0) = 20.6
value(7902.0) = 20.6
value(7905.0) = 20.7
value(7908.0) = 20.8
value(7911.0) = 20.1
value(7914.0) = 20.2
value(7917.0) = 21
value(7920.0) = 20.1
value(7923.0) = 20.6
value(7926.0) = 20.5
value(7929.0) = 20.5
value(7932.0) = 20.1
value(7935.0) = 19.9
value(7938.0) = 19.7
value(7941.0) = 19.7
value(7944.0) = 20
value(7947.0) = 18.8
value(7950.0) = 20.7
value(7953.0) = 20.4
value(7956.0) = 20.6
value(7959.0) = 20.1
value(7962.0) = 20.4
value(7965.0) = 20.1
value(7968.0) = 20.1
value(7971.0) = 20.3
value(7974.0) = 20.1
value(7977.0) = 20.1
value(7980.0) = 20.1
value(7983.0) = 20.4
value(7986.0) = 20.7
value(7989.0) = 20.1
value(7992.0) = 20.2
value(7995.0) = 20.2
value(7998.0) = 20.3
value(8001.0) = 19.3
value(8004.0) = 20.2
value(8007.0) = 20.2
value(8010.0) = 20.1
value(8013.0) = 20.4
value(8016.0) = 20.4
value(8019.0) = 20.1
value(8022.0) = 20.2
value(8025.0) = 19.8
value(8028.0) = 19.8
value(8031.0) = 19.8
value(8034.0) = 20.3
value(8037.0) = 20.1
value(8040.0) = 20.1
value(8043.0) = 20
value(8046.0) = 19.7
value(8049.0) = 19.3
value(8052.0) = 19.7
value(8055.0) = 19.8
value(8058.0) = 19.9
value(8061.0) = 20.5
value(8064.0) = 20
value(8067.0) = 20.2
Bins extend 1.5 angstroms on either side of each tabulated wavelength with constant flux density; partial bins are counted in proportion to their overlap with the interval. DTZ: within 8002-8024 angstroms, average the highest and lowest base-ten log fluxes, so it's 1.31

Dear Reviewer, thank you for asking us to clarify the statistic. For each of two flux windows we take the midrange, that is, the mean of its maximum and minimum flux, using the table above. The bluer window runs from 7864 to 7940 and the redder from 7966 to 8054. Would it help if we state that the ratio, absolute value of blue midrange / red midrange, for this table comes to 1.02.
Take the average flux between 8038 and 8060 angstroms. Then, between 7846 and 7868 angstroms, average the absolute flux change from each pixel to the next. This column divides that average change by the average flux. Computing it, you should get 0.0202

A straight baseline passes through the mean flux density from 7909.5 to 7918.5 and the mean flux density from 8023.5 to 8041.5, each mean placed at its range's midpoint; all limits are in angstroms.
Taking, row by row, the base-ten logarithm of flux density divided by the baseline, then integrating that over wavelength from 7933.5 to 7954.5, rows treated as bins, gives -0.20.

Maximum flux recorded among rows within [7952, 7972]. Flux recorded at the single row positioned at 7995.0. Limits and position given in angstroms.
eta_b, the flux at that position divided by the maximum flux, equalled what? 0.98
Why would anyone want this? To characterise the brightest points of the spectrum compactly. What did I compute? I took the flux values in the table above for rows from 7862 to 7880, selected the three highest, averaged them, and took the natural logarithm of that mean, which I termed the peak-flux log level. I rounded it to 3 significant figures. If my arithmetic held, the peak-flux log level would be 3.04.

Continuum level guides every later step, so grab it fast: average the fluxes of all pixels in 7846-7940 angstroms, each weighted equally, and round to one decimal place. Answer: 20.6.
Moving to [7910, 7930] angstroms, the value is 20.4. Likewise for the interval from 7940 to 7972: 20.1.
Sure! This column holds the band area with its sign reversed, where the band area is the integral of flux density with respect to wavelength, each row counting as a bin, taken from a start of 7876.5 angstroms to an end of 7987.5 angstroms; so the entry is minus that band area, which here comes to -2260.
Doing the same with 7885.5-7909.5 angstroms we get -497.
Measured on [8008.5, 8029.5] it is -422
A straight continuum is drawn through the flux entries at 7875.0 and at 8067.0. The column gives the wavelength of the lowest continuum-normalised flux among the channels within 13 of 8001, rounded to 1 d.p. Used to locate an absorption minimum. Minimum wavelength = 8001.0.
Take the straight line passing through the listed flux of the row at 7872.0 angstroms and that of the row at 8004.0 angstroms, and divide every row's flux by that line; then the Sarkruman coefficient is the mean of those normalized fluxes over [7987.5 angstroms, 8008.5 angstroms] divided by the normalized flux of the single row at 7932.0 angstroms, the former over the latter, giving 1.02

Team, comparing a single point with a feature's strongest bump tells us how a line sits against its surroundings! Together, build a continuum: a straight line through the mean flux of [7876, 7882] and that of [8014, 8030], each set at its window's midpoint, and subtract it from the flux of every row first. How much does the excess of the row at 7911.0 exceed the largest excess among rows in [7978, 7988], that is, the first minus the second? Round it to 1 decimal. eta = -1.0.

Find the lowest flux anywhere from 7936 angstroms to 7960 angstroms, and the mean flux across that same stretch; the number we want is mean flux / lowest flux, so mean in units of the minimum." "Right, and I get 1.064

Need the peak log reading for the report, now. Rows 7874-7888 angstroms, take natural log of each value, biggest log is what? 3.05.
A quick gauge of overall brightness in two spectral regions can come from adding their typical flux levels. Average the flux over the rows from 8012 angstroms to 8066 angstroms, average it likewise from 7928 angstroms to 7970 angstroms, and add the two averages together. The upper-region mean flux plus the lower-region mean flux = 40.1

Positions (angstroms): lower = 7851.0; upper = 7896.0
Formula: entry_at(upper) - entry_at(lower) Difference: -0.30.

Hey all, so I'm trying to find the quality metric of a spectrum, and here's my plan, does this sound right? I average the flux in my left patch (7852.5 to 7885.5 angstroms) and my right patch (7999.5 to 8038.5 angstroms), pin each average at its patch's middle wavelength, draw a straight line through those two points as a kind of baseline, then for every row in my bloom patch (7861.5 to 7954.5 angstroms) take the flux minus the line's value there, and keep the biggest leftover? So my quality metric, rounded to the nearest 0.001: 0.470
